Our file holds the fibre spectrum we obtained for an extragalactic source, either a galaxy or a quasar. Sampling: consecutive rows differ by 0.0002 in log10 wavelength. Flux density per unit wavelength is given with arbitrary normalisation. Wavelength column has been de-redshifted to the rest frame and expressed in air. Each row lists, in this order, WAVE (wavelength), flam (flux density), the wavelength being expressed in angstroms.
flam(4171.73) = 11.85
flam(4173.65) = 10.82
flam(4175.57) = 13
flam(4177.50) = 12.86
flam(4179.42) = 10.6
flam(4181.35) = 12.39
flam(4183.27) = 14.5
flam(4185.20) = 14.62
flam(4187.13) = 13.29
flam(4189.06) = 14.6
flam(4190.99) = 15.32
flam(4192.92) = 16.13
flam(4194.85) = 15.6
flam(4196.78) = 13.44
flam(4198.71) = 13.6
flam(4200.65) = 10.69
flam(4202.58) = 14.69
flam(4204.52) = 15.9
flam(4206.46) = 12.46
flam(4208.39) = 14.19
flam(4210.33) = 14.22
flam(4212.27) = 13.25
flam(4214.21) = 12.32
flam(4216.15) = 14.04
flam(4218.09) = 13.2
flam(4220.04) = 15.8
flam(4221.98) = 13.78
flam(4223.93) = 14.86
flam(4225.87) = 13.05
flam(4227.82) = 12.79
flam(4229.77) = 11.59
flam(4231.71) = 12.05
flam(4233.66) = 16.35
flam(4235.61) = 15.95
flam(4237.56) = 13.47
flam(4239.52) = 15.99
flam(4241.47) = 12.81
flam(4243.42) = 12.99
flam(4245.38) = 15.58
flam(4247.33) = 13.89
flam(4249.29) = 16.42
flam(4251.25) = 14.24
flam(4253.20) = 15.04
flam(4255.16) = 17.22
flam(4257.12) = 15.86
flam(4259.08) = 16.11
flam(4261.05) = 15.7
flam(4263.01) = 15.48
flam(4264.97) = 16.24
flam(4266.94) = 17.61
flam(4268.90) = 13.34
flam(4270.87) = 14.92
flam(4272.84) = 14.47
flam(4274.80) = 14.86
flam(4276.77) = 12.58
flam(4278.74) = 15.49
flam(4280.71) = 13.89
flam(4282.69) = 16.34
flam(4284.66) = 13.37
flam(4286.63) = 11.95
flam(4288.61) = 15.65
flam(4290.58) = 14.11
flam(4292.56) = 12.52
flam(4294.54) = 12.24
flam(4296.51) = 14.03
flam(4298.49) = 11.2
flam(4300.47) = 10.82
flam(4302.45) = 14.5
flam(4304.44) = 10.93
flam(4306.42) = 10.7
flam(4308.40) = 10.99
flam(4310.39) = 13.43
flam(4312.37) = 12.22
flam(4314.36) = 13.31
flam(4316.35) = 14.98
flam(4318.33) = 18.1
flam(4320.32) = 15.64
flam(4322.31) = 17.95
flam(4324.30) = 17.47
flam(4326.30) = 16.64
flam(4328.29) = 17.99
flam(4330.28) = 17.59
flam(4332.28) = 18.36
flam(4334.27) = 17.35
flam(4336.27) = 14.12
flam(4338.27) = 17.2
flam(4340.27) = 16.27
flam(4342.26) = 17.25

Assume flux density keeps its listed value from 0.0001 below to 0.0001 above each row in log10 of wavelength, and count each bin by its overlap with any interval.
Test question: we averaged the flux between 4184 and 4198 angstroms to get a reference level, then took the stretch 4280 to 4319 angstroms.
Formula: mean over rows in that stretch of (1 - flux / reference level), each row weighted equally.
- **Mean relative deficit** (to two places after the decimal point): 0.10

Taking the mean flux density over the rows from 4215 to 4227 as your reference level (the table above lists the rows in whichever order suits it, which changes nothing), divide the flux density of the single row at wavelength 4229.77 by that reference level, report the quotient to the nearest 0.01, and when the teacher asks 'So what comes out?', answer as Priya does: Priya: 0.82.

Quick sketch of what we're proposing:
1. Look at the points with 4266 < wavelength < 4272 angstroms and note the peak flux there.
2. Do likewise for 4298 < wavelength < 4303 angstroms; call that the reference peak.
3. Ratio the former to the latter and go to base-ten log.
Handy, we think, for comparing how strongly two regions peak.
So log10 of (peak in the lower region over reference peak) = 0.08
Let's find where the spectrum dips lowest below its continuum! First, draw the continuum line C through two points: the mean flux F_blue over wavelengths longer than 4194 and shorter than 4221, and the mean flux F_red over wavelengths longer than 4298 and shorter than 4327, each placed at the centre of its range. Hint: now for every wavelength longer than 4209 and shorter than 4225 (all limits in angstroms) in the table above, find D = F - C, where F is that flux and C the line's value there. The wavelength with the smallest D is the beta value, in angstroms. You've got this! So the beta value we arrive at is 4214.21 angstroms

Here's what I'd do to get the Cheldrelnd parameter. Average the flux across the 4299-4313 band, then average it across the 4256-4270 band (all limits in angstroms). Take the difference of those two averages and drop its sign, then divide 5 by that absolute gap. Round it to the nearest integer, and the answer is 1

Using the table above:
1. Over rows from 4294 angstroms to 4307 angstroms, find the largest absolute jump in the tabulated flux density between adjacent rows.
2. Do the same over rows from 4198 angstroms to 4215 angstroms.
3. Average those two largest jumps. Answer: 3.84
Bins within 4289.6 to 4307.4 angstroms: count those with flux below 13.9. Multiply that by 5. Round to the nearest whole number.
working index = 30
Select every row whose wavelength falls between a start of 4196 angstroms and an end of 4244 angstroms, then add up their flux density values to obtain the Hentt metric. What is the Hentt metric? 343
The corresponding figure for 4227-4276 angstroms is 371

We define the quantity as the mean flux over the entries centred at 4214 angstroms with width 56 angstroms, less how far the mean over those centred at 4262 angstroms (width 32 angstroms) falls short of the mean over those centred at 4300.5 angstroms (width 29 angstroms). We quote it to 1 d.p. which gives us 16.7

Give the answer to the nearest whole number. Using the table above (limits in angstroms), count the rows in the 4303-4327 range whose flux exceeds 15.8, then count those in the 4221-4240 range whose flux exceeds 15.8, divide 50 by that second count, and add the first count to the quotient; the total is 21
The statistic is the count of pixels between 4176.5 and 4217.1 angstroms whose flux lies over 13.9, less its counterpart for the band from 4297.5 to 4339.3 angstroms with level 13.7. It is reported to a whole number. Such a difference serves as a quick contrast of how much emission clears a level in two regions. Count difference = -2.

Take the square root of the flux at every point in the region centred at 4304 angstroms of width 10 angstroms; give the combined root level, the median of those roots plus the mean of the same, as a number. 6.70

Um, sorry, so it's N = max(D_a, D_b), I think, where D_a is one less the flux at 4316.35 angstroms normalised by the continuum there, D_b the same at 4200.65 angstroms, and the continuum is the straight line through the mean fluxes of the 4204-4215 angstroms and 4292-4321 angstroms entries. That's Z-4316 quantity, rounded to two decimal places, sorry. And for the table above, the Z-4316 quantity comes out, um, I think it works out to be 0.22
